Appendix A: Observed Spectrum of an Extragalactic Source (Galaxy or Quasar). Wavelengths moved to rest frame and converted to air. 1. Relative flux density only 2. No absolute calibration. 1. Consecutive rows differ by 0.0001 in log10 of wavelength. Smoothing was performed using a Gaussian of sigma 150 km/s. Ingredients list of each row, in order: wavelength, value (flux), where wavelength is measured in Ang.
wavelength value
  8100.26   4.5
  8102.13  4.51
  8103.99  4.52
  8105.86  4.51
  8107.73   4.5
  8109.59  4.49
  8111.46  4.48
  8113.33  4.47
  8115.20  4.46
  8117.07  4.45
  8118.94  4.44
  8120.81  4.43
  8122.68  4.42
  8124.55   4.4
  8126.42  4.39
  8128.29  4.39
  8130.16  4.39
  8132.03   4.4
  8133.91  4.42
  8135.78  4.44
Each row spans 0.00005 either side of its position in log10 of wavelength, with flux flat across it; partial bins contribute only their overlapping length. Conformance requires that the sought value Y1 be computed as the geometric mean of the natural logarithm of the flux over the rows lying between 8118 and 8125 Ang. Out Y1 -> 1.49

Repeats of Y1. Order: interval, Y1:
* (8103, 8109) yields 1.51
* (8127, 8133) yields 1.48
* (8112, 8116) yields 1.50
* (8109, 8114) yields 1.50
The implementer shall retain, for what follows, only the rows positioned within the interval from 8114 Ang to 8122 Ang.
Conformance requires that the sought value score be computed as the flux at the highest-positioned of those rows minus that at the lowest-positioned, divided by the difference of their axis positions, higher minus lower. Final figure -0.0053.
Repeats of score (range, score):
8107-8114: -0.0054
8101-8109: -0.0018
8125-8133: 0.0018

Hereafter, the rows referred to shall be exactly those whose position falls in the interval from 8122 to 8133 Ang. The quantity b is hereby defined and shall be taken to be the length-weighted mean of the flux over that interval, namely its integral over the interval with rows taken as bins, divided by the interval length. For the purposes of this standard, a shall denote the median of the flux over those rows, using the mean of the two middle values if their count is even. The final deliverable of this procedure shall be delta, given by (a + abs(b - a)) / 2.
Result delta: 2.20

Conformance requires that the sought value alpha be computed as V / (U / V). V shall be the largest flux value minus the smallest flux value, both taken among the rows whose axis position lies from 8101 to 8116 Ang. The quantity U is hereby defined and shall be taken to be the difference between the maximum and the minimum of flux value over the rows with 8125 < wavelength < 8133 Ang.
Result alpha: 0.36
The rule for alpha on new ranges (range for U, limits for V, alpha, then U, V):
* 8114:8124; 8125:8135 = 0.02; 0.040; 0.030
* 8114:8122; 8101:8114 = 0.08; 0.030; 0.050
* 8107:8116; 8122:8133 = 0.02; 0.040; 0.030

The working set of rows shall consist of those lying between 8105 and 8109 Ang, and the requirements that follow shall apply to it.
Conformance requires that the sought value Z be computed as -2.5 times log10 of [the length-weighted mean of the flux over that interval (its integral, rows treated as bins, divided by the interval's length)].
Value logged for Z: -1.63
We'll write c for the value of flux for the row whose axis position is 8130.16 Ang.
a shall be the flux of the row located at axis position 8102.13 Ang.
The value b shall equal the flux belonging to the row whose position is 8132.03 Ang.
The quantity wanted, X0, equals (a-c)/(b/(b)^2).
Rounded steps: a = 4.51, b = 4.4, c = 4.39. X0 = 0.53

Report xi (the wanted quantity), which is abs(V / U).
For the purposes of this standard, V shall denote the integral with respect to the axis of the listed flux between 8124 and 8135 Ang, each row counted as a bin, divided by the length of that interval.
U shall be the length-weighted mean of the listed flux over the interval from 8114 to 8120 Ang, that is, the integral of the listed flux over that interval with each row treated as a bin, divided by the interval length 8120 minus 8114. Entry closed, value 0.99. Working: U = 4.45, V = 4.40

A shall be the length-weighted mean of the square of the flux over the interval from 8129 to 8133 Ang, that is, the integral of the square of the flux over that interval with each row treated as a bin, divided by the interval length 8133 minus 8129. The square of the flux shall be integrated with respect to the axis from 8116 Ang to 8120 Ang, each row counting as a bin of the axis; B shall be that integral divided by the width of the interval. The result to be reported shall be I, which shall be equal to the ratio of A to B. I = 0.98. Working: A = 19.3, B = 19.7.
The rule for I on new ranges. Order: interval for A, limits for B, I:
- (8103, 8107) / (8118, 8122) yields 1.04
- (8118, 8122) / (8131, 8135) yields 1.01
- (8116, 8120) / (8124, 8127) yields 1.02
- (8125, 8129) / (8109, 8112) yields 0.96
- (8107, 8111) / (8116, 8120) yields 1.02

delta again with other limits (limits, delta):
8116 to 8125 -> 2.22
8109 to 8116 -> 2.24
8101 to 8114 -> 2.25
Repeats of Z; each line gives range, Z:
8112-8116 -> -1.62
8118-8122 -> -1.62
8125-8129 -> -1.61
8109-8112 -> -1.63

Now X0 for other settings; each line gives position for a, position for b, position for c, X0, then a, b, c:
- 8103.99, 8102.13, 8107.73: 0.09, 4.52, 4.51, 4.5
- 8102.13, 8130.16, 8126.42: 0.53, 4.51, 4.39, 4.39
